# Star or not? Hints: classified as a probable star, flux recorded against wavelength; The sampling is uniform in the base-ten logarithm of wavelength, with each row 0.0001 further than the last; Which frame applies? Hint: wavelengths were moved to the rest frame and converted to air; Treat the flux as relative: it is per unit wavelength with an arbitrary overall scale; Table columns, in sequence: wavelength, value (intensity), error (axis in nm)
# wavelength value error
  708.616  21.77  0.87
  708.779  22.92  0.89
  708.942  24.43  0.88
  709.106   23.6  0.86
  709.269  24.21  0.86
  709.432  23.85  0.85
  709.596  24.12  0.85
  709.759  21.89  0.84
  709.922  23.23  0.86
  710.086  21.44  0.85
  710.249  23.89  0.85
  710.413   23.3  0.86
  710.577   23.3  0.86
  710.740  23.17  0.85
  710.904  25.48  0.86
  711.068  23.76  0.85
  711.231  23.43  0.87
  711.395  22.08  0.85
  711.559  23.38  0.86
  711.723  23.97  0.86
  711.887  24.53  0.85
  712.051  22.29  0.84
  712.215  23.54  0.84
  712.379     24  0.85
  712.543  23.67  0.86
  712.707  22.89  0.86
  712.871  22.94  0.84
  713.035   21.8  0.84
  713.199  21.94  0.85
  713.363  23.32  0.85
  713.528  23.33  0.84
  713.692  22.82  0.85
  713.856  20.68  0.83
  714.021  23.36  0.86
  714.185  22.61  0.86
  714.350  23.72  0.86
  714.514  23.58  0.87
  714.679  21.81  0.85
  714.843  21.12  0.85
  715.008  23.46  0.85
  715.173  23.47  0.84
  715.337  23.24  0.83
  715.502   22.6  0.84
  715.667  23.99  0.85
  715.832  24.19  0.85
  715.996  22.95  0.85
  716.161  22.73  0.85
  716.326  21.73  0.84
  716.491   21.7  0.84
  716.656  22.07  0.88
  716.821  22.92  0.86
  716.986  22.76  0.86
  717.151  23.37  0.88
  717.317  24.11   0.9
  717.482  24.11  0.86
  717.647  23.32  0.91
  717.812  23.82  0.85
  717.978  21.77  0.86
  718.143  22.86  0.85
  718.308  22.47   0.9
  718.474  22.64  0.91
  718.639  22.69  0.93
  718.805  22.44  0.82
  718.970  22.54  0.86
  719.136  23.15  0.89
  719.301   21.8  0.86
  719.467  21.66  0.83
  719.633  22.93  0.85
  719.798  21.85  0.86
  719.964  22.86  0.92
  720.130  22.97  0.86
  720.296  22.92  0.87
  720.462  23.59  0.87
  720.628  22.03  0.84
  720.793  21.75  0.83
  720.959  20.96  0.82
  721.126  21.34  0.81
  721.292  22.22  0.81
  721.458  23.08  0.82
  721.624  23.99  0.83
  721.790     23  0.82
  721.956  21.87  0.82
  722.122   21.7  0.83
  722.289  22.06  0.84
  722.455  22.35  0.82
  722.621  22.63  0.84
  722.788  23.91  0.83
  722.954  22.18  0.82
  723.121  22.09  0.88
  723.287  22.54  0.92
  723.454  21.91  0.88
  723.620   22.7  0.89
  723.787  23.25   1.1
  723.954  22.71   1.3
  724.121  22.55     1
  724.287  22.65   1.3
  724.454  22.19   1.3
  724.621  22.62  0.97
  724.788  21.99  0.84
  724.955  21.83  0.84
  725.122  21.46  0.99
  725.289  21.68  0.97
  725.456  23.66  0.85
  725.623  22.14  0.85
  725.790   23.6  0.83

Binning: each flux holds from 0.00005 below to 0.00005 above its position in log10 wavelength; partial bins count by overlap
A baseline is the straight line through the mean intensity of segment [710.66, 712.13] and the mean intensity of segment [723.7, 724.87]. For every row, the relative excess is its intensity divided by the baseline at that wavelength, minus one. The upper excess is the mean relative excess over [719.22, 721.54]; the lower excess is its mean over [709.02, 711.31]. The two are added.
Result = -0.033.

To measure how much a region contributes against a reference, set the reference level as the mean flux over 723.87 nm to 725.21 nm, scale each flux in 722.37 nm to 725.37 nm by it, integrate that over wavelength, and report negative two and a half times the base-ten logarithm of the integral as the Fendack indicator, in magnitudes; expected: -1.20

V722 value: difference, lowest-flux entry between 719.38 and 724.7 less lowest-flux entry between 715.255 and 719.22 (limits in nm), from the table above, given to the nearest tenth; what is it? -0.7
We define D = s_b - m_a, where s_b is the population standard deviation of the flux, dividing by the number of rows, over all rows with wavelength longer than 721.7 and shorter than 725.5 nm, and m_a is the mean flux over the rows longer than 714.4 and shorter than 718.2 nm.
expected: -22.3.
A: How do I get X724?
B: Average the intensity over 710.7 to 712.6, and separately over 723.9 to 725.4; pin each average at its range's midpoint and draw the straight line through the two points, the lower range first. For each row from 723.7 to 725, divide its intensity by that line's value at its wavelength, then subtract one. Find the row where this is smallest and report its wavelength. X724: 724.955 nm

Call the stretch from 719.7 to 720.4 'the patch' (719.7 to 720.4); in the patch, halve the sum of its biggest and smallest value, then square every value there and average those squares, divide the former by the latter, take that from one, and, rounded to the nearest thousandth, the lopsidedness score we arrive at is 0.956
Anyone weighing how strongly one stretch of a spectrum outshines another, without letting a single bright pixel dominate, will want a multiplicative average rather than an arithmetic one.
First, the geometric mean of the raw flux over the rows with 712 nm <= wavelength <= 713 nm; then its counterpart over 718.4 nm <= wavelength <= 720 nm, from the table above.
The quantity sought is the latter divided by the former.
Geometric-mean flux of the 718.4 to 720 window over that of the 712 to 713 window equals 0.967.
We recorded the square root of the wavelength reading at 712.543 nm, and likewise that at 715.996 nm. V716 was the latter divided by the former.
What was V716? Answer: 0.985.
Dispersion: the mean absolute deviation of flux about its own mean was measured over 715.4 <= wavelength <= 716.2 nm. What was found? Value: 0.64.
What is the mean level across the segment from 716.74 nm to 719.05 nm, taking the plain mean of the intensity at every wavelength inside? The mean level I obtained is 23.0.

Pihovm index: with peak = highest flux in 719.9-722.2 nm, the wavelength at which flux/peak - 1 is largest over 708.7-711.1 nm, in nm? 710.904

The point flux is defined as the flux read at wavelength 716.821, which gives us 22.92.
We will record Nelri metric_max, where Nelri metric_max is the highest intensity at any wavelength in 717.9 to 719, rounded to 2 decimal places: 22.86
